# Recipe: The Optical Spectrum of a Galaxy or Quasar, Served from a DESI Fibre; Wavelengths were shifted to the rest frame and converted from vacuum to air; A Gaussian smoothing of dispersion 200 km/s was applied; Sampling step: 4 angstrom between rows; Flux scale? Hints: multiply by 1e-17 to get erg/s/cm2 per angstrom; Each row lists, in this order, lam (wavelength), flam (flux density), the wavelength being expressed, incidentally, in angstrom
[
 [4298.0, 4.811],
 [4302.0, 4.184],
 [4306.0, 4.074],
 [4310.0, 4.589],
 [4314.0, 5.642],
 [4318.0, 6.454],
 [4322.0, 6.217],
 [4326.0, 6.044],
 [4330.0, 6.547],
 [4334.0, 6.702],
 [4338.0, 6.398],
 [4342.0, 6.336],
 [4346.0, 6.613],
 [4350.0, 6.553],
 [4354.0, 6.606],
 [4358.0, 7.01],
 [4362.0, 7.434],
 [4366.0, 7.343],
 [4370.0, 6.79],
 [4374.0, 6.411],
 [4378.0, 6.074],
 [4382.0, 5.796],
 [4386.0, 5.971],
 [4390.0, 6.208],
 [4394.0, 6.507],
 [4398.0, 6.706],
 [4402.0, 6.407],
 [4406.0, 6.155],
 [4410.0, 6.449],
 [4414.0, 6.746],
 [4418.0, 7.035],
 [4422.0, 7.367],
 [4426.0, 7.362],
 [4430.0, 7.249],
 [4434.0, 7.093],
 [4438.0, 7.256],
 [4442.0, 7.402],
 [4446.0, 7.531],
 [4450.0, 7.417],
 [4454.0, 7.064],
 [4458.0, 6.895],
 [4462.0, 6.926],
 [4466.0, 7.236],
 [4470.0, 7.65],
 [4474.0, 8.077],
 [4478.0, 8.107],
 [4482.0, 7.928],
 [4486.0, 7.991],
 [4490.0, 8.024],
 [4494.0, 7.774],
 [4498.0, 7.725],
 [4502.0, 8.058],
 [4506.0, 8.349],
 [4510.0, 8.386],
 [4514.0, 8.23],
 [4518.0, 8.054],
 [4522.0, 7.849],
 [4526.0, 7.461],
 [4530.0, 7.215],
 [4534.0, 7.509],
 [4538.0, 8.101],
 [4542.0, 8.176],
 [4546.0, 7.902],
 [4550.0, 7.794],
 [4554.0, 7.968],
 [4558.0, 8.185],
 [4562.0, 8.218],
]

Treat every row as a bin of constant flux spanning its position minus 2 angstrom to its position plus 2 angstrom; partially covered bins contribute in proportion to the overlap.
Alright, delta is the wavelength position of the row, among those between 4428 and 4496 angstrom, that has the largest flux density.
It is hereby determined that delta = 4478.0 angstrom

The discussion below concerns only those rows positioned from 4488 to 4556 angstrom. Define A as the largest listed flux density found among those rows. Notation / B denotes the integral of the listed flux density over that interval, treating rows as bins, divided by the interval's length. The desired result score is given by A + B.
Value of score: 16.3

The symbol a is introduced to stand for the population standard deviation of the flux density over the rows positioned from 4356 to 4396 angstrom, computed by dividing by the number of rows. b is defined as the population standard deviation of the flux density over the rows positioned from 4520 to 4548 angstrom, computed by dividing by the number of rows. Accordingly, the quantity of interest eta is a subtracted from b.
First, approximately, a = 0.54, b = 0.33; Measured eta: -0.21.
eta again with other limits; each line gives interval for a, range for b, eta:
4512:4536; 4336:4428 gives 0.10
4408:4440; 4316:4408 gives 0.09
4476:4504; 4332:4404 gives 0.28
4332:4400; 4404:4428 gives 0.03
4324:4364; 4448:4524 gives 0.09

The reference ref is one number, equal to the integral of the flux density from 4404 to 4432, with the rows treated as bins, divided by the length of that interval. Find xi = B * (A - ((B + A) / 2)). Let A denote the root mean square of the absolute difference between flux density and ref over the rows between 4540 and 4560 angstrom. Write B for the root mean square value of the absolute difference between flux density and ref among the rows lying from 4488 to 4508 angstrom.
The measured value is 0.00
